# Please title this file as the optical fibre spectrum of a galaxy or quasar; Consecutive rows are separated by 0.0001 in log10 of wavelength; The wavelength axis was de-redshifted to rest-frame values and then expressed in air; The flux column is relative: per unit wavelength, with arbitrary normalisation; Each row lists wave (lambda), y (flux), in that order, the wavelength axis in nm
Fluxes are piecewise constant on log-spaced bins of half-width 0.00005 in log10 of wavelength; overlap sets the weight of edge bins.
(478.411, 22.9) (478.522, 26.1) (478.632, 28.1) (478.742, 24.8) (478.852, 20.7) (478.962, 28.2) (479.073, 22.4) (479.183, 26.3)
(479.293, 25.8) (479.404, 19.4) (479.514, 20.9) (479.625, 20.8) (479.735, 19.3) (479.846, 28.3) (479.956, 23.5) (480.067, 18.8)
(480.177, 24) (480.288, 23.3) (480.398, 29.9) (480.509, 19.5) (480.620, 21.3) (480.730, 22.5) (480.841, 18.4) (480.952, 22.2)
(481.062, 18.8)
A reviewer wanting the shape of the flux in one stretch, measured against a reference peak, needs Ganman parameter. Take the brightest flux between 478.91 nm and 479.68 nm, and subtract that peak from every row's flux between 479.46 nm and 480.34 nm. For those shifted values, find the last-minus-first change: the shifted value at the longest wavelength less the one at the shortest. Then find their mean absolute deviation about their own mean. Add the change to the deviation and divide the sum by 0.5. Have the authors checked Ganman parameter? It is 10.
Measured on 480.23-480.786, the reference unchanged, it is 4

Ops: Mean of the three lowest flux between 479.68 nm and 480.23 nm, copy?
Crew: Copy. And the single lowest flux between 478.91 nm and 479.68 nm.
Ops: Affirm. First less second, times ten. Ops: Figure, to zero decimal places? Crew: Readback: 11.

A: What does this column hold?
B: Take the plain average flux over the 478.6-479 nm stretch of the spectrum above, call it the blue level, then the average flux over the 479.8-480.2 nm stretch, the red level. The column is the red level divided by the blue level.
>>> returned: 0.93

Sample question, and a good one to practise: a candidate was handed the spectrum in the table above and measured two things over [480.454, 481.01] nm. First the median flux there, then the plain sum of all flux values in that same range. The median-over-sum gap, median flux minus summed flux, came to -82.6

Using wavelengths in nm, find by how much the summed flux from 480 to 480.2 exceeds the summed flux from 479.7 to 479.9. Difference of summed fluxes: -4.8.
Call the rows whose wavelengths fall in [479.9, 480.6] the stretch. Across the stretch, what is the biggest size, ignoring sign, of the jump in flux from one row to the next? 10.4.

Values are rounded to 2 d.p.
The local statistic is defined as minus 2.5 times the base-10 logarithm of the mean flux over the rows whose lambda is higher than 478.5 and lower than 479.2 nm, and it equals -3.50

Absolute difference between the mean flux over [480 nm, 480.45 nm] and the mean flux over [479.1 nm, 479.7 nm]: 1.4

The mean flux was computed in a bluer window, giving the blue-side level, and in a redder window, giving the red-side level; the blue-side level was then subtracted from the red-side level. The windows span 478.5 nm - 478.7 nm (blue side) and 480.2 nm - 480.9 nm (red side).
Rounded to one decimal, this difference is -4.6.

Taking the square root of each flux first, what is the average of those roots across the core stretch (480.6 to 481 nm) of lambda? 4.59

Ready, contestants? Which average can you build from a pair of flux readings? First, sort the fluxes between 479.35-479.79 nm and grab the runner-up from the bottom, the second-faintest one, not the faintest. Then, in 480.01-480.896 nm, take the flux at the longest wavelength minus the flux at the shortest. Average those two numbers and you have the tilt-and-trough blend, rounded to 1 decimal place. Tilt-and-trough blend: 9.5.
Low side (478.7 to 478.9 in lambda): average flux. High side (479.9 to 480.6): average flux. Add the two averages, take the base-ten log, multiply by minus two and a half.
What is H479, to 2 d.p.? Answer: -4.15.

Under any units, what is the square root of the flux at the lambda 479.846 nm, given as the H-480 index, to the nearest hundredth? 5.32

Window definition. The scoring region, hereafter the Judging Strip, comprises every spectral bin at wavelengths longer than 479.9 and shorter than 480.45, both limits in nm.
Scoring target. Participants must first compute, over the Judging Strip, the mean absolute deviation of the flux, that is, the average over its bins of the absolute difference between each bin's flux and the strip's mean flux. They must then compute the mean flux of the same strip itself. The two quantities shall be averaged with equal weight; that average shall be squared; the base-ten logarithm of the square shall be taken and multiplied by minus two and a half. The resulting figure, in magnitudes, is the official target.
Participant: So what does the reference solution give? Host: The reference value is -5.60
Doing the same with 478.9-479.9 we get -5.63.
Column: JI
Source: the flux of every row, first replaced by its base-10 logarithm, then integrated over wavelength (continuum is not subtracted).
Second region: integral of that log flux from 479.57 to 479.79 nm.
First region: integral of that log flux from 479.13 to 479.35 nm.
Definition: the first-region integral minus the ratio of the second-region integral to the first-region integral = -0.61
